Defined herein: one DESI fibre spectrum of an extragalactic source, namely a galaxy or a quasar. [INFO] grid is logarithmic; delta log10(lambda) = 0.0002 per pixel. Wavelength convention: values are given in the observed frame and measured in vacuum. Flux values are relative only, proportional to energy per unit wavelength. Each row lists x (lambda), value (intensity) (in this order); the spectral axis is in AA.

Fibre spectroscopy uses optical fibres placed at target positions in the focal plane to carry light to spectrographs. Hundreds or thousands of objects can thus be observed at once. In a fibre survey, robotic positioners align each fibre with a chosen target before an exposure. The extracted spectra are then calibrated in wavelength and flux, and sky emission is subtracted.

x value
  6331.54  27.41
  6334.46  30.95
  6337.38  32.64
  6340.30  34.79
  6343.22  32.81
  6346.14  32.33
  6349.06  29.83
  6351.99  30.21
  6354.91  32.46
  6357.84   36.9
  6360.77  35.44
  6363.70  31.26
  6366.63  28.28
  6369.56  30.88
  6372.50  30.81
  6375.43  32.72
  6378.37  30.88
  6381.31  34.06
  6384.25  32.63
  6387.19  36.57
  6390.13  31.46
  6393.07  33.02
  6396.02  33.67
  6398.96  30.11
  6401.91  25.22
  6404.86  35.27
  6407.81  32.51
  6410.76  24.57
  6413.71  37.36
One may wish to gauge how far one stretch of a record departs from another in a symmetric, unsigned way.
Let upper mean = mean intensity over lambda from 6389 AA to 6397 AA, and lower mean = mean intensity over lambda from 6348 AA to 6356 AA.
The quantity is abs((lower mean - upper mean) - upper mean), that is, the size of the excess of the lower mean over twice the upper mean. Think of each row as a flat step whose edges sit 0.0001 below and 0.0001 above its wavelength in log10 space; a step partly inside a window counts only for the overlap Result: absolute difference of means 34.6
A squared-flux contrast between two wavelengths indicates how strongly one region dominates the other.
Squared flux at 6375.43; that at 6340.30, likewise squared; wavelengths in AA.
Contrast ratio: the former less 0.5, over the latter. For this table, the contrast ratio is 0.88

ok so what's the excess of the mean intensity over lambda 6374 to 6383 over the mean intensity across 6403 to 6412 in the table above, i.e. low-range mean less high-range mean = 1.8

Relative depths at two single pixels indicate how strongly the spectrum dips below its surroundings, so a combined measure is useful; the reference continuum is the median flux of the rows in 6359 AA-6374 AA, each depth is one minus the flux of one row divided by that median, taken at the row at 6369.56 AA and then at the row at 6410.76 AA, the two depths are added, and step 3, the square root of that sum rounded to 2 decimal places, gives 0.45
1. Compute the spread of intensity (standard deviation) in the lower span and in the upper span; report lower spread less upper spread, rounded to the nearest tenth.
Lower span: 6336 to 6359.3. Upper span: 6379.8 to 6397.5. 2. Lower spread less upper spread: 0.6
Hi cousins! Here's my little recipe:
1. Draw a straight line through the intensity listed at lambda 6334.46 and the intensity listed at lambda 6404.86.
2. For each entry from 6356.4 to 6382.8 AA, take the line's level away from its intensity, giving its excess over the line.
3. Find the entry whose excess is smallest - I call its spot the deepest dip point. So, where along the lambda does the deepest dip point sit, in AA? 6366.63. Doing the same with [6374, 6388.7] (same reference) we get 6378.37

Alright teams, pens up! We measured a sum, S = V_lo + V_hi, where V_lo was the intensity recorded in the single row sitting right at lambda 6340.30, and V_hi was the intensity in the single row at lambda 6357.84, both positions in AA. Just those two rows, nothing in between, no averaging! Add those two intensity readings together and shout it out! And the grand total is 72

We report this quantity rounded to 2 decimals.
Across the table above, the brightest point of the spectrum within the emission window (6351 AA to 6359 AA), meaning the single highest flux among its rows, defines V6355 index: 36.90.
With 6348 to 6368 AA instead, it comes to 36.90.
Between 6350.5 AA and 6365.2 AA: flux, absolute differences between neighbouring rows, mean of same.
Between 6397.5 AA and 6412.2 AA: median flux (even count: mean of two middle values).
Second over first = 10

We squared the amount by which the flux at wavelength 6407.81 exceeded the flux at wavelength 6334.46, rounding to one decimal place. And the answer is 2.4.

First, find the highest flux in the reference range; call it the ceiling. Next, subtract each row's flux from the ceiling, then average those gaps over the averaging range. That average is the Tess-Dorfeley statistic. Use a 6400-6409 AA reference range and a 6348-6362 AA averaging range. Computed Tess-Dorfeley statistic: 2.3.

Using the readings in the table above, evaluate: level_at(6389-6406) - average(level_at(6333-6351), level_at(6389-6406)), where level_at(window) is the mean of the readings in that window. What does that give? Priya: -0.4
